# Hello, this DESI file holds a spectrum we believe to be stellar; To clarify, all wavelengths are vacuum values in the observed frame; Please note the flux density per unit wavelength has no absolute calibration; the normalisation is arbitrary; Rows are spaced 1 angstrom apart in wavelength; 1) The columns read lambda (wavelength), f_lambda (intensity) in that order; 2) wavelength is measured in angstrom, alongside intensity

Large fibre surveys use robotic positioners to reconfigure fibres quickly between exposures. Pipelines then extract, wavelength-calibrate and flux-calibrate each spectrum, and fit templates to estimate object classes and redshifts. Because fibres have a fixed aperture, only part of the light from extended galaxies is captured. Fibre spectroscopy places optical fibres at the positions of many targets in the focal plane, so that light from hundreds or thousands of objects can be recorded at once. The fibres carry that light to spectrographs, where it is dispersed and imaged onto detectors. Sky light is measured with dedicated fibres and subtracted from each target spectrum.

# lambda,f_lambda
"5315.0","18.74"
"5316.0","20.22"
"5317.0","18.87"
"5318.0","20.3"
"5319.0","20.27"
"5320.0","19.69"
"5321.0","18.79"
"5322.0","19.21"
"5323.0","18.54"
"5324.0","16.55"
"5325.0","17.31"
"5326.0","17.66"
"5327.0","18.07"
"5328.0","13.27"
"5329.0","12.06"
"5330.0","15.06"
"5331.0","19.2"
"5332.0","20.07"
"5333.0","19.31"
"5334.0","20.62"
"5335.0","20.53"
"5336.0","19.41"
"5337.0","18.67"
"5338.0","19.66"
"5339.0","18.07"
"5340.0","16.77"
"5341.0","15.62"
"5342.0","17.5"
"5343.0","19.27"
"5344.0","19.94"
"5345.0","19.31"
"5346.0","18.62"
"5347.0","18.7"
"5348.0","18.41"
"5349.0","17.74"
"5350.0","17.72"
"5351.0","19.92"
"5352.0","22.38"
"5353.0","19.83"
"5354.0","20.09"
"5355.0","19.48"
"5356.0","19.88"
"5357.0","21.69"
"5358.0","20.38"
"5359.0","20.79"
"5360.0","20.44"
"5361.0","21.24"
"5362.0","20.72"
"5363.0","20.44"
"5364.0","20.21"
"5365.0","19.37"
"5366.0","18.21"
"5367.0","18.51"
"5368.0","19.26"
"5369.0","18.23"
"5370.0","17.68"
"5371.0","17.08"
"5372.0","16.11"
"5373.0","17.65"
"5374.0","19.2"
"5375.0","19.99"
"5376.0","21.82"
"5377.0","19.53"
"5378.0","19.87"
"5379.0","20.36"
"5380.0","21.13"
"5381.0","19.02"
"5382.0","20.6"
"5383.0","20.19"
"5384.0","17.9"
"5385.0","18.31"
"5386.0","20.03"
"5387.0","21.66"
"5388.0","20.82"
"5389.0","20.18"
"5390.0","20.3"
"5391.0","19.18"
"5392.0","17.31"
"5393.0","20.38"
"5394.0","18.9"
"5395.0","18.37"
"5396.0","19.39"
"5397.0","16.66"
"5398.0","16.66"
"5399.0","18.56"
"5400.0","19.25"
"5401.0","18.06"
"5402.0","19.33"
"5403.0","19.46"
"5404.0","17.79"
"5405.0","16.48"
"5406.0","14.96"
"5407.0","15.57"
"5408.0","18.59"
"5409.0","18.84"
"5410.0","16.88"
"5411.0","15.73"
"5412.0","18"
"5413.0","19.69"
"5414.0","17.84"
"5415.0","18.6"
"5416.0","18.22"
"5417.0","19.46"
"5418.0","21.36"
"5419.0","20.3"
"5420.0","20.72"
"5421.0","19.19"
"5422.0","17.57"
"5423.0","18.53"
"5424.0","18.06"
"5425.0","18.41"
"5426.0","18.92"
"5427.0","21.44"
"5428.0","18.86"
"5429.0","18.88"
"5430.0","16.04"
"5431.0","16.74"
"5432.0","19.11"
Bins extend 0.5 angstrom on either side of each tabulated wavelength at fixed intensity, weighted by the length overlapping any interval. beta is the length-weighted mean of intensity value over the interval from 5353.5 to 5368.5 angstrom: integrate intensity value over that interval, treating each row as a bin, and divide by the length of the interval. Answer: 20.0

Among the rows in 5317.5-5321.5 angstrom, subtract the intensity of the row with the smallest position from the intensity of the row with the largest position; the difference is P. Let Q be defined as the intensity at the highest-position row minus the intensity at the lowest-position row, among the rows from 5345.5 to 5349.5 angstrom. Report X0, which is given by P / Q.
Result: 1.7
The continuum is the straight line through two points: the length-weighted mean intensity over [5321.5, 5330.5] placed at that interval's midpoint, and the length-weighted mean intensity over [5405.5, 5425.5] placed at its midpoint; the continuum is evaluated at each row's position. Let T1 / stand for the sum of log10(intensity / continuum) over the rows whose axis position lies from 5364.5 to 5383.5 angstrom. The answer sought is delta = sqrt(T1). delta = 0.87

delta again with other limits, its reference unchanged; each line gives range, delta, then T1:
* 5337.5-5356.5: 0.96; 0.9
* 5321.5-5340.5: 0.76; 0.6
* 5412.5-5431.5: 0.41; 0.2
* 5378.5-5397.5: 0.88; 0.8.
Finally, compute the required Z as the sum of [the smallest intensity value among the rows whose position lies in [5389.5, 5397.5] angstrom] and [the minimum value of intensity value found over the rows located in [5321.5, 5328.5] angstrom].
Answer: 29.9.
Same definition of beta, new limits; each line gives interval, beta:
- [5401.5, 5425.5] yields 18.3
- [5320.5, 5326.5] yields 18.0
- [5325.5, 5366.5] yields 18.9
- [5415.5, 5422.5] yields 19.5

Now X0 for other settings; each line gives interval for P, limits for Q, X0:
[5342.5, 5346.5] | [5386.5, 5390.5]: 0.5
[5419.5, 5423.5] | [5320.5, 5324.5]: 1.0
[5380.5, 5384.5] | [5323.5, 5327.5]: -0.7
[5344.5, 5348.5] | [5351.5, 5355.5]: 0.3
